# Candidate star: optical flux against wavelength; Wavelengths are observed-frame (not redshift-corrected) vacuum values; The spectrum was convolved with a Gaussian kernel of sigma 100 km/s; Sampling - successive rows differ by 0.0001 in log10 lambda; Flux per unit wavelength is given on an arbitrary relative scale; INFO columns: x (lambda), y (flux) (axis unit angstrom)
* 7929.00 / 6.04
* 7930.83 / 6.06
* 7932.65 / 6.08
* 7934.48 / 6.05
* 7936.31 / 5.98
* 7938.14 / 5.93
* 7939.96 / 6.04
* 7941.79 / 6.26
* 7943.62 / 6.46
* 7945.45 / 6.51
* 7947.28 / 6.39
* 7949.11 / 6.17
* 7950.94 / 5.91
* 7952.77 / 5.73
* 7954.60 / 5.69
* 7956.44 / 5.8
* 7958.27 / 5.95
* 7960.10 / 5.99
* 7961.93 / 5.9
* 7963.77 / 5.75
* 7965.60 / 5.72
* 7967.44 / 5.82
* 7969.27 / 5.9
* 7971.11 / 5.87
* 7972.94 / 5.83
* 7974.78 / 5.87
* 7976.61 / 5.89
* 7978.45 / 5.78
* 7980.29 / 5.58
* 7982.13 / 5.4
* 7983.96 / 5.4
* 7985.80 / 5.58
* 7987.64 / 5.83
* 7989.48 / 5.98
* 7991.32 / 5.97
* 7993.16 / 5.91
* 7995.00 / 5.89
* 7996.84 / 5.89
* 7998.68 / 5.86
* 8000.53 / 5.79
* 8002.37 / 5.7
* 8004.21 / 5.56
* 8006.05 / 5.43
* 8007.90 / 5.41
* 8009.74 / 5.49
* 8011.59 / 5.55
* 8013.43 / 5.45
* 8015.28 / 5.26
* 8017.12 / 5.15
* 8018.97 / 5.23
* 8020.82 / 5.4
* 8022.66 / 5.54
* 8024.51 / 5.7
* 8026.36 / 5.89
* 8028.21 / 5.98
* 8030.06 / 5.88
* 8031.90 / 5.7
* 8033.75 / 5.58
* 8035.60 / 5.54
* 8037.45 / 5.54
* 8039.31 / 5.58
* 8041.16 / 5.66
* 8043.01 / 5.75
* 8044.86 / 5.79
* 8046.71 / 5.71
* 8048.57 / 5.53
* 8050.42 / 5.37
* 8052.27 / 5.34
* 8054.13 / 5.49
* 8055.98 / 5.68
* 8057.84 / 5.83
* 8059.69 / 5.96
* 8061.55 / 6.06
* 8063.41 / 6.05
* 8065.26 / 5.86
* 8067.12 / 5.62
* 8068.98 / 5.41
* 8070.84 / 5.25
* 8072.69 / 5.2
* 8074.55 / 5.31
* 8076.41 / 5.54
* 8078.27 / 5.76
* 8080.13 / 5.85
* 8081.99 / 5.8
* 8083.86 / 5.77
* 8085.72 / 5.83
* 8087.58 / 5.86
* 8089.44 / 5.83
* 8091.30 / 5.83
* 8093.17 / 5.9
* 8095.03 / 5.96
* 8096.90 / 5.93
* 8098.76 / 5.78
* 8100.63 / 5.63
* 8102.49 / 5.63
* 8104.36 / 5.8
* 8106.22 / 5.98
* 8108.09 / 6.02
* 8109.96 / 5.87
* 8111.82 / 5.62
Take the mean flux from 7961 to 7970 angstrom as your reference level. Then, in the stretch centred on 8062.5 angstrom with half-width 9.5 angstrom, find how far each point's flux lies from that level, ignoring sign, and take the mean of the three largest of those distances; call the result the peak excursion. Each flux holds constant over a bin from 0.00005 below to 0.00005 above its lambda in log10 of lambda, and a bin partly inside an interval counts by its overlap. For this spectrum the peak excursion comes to 0.4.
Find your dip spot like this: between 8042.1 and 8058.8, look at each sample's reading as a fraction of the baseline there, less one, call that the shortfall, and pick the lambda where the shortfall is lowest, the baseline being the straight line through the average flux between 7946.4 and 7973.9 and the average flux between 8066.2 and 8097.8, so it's 8052.27 angstrom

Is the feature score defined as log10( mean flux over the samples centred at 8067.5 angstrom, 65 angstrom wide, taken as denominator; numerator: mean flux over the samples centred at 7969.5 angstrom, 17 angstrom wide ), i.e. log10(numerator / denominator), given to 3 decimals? 0.011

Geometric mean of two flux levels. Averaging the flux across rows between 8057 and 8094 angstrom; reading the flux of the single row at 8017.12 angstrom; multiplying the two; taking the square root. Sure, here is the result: 5.43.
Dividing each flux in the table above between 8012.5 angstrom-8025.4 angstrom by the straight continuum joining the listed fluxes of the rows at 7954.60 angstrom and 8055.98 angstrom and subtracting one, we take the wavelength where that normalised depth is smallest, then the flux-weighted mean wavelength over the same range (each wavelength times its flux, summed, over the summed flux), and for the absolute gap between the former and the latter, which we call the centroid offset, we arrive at 1.9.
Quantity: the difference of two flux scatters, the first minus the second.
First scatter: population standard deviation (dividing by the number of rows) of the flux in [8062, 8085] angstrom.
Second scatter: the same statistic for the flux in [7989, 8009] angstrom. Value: 0.064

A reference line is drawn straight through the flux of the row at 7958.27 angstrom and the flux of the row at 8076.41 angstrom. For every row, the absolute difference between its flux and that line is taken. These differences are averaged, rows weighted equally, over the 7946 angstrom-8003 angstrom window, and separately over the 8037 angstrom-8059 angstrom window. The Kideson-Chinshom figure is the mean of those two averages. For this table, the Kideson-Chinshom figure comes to 0.14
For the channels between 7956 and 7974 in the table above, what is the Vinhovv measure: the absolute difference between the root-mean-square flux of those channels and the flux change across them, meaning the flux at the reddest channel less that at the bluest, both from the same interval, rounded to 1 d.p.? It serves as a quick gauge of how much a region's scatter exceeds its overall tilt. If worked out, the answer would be 5.8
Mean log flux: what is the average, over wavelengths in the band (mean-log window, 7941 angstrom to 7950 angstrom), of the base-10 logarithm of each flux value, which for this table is 0.803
